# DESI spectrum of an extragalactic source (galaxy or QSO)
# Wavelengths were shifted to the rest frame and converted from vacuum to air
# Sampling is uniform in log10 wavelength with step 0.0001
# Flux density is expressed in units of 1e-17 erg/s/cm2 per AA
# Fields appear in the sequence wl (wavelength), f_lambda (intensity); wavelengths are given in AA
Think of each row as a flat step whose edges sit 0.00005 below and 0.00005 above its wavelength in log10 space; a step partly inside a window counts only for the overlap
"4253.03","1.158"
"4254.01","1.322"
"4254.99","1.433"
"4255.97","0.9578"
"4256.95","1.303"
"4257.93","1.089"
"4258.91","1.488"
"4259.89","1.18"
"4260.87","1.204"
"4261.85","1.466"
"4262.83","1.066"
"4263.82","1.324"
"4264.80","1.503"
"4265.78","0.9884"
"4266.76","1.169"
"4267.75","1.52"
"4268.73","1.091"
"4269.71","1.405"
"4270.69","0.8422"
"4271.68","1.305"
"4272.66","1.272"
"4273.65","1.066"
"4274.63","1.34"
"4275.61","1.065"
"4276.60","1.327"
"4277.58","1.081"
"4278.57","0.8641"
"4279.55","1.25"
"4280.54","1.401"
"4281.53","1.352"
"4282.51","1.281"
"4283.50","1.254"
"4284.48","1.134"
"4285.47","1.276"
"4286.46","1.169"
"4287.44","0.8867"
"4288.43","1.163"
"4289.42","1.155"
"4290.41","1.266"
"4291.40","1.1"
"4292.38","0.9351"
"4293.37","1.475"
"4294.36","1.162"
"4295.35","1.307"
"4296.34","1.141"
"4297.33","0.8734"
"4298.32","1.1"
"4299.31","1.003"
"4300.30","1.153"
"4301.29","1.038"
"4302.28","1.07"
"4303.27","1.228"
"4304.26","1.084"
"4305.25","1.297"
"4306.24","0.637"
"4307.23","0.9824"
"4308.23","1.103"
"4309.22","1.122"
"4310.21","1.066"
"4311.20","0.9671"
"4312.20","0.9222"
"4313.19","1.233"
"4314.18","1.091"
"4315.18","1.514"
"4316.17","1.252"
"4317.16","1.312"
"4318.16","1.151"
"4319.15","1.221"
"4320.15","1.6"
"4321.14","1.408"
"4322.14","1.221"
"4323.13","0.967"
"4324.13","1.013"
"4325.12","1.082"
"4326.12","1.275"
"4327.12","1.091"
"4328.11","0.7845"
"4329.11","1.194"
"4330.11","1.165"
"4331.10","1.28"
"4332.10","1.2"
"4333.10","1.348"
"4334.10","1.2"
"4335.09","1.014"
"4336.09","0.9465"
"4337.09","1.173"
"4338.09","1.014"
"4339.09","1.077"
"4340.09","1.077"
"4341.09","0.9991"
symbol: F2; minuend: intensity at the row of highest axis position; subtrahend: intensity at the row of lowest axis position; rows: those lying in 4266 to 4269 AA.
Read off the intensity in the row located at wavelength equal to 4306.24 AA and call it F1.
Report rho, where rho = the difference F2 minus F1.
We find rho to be -0.7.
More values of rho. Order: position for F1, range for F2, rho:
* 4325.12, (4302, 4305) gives -1.1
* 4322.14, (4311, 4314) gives -1.0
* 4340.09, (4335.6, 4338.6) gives -1.0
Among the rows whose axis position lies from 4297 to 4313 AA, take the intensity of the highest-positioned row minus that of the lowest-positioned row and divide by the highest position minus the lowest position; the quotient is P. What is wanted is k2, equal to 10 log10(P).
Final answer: -24.8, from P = 0.003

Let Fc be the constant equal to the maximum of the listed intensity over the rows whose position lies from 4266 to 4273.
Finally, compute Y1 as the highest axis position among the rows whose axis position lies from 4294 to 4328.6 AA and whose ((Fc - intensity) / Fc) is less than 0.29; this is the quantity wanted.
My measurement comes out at 4327.12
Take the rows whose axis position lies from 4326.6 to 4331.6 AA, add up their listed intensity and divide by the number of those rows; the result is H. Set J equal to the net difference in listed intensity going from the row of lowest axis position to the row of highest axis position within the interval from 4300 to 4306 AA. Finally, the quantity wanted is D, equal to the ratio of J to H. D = 0.13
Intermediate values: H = 1.10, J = 0.14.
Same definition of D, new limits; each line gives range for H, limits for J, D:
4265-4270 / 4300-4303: -0.07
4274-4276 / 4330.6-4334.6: -0.07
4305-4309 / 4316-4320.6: 0.35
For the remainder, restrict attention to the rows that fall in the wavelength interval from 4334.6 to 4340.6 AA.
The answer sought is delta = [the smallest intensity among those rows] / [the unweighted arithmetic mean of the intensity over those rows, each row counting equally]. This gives 0.901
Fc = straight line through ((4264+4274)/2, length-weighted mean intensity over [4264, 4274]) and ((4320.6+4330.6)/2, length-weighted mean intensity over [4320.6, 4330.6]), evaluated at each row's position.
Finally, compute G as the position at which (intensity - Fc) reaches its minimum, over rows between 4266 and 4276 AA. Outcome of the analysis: 4270.69 AA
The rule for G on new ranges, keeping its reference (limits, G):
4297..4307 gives 4306.24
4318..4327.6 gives 4323.13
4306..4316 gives 4306.24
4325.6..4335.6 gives 4328.11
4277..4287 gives 4278.57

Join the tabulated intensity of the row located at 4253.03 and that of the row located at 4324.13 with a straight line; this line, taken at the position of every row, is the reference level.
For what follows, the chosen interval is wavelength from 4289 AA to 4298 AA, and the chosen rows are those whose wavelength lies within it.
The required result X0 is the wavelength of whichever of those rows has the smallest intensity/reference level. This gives 4297.33 AA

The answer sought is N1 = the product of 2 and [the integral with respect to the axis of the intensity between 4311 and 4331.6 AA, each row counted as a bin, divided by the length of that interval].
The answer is 2.36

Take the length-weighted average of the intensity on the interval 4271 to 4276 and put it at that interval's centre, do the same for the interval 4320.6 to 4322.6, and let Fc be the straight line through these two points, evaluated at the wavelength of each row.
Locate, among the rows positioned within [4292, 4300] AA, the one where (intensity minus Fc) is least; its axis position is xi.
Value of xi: 4297.33 AA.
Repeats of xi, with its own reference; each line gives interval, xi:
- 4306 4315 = 4306.24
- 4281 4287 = 4284.48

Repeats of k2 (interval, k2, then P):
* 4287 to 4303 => -19.1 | 0.012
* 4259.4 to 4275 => -19.6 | 0.011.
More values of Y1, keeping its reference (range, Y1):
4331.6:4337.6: 4337.09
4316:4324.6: 4322.14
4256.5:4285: 4284.48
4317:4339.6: 4337.09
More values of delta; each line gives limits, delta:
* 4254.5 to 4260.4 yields 0.771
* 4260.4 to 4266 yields 0.785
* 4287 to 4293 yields 0.818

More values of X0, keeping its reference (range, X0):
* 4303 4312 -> 4306.24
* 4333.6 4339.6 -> 4336.09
